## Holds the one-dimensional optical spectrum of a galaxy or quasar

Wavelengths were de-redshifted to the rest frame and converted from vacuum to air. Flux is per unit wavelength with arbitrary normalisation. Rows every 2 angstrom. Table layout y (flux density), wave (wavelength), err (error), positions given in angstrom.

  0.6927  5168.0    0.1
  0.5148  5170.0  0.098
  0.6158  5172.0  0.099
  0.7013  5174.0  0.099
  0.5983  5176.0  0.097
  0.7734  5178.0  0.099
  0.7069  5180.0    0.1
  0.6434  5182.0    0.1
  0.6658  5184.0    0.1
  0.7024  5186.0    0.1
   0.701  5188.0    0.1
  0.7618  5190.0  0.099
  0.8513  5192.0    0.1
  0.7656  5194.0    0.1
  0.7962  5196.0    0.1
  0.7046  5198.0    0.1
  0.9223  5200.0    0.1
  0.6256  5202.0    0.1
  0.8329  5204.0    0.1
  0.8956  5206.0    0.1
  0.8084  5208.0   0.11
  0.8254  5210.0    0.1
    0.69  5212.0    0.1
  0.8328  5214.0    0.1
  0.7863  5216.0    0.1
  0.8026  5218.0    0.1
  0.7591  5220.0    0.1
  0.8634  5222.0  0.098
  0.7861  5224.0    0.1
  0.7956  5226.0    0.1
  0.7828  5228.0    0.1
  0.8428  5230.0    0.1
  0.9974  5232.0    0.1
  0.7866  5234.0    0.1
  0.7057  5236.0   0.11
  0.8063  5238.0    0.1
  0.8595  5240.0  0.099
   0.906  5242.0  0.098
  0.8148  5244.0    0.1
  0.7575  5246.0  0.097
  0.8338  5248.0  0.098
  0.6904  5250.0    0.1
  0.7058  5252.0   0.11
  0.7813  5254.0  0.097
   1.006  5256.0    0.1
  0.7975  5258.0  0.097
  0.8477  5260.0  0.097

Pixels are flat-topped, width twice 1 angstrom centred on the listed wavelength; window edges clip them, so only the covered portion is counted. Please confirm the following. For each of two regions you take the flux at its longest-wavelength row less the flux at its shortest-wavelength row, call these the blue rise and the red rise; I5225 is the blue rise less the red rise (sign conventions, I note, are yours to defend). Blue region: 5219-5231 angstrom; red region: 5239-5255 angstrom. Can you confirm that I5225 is 0.16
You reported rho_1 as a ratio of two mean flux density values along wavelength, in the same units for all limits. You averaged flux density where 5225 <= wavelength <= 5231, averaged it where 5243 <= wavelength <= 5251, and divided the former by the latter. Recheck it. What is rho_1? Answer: 1.04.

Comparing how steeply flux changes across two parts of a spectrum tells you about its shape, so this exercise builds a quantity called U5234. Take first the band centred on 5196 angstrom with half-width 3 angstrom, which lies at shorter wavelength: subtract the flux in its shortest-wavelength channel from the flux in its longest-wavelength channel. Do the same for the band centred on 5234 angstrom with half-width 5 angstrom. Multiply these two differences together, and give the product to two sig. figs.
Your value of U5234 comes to 0.0022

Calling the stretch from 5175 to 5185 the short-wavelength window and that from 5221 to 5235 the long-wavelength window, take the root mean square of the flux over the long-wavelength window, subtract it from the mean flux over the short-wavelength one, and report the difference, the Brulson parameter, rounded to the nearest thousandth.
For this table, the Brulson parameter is -0.162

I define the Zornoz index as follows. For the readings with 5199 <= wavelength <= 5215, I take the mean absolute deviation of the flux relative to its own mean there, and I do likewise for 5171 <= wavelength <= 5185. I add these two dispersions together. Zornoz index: 0.120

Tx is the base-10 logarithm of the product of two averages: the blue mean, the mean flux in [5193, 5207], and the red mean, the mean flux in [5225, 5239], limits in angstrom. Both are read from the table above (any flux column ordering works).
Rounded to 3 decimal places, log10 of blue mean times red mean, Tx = -0.189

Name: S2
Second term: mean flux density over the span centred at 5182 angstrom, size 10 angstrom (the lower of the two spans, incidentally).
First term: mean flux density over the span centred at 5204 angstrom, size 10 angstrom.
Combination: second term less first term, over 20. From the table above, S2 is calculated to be -0.0059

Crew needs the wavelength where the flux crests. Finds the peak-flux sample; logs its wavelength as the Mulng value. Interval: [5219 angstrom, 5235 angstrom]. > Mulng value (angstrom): 5232.0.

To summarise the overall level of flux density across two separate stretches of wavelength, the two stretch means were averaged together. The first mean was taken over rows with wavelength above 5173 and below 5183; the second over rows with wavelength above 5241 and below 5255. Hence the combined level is 0.73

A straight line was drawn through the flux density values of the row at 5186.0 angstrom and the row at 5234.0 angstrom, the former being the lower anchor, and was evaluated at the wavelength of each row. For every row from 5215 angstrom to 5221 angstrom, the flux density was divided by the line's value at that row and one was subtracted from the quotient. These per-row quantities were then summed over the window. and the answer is 0.096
